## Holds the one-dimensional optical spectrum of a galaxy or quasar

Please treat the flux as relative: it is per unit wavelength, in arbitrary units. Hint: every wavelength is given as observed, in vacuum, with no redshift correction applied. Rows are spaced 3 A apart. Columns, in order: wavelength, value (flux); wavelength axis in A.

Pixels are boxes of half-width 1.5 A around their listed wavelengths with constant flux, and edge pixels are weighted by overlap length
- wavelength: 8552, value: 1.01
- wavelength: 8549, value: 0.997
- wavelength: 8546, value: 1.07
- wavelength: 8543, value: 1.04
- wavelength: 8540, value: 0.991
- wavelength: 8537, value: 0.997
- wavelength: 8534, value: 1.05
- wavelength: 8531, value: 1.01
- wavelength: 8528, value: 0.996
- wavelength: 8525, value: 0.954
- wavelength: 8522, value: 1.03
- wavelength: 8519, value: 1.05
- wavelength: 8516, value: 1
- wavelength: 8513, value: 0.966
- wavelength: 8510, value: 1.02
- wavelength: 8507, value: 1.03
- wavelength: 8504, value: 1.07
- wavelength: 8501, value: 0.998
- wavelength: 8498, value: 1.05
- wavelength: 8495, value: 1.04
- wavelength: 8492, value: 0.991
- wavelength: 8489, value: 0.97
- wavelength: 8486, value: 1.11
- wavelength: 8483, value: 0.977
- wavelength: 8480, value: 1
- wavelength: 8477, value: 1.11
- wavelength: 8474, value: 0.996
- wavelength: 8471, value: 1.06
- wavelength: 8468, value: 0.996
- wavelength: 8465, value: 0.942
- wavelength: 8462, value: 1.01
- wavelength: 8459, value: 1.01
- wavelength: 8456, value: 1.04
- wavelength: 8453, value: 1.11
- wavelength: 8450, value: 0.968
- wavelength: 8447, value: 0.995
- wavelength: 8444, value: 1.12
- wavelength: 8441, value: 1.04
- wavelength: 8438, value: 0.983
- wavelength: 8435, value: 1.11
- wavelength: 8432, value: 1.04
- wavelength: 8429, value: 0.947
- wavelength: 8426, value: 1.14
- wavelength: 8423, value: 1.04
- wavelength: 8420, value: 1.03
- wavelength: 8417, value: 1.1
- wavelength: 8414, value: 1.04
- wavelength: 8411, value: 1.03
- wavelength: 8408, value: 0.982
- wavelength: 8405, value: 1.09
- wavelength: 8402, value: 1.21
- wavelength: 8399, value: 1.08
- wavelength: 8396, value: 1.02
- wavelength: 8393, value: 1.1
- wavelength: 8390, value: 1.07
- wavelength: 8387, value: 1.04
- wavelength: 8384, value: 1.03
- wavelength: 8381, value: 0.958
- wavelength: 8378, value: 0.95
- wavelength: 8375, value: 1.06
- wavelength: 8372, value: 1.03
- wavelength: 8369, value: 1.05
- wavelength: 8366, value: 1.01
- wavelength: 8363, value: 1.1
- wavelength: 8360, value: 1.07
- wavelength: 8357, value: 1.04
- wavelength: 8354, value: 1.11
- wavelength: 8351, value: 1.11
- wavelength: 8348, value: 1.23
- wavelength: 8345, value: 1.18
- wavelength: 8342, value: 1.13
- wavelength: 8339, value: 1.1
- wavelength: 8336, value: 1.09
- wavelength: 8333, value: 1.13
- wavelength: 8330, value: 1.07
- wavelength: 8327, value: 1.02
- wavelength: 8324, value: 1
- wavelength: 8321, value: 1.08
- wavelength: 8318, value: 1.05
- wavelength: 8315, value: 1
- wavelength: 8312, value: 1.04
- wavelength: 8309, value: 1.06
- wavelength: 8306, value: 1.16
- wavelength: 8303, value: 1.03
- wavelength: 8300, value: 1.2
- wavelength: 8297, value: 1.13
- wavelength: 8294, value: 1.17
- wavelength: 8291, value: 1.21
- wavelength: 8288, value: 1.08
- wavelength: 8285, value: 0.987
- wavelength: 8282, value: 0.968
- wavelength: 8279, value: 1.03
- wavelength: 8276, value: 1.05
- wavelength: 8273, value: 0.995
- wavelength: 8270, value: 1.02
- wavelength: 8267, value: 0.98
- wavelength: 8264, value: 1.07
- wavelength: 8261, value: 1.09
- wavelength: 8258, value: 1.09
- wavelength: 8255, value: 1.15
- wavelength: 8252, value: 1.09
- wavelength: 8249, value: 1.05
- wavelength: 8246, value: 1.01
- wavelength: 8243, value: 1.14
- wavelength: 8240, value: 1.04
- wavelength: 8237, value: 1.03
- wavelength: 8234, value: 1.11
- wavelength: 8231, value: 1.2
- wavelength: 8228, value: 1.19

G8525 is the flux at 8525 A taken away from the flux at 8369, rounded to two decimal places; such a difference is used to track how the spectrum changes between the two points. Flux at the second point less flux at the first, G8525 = 0.10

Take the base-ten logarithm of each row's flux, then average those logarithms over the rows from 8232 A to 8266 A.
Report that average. 0.033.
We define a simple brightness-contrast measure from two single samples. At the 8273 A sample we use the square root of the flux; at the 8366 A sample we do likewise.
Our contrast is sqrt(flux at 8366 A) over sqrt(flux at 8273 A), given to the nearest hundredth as 1.01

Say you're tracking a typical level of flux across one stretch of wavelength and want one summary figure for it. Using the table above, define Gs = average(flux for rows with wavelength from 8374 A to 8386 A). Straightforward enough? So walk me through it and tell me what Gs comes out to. 1.00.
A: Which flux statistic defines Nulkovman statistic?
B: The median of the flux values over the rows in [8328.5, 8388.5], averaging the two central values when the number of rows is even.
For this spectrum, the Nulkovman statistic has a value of 1.07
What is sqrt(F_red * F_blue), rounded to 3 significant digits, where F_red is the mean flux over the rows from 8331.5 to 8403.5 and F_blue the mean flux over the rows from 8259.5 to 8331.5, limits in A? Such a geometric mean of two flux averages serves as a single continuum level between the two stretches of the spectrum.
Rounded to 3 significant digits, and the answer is 1.07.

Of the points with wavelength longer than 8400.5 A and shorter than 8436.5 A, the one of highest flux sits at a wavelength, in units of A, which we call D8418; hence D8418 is 8402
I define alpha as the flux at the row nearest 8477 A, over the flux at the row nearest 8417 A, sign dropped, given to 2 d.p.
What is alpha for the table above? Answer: 1.01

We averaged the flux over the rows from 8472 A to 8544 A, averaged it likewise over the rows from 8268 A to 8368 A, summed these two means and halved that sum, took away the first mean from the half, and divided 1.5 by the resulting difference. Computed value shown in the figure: 49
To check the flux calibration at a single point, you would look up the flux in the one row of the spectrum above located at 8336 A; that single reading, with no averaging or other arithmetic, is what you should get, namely 1.09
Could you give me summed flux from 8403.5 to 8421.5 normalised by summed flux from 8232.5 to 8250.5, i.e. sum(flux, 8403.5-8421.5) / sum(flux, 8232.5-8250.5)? 0.98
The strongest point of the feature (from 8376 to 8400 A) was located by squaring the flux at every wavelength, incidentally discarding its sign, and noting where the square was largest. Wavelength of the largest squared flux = 8393 A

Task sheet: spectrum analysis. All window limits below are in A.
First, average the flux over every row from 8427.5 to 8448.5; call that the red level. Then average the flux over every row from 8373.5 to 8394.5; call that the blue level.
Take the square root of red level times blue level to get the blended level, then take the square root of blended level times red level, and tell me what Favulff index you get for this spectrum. 1.03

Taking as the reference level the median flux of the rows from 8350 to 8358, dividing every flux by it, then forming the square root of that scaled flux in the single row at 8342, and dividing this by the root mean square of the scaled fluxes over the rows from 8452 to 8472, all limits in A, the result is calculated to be 1.09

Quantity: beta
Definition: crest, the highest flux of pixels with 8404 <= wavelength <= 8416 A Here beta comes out 1.09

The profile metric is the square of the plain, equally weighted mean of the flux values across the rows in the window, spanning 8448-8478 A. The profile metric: 1.05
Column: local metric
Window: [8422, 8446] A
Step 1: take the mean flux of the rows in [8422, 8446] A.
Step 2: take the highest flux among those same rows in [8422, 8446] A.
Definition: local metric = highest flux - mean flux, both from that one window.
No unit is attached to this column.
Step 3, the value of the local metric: 0.09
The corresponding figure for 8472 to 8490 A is 0.08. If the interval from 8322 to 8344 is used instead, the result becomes 0.05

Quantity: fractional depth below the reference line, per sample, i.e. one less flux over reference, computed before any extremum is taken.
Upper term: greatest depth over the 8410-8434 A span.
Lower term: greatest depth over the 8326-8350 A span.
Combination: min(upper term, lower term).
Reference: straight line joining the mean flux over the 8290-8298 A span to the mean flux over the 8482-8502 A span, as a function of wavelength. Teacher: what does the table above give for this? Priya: 0.109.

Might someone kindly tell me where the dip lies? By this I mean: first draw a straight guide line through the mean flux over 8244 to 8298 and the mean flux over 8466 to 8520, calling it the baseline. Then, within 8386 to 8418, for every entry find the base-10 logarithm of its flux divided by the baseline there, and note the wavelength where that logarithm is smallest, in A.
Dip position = 8408 A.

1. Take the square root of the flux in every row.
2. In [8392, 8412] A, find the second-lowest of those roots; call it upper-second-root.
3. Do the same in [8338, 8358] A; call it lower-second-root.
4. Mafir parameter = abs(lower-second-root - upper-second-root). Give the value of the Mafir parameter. 0.039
